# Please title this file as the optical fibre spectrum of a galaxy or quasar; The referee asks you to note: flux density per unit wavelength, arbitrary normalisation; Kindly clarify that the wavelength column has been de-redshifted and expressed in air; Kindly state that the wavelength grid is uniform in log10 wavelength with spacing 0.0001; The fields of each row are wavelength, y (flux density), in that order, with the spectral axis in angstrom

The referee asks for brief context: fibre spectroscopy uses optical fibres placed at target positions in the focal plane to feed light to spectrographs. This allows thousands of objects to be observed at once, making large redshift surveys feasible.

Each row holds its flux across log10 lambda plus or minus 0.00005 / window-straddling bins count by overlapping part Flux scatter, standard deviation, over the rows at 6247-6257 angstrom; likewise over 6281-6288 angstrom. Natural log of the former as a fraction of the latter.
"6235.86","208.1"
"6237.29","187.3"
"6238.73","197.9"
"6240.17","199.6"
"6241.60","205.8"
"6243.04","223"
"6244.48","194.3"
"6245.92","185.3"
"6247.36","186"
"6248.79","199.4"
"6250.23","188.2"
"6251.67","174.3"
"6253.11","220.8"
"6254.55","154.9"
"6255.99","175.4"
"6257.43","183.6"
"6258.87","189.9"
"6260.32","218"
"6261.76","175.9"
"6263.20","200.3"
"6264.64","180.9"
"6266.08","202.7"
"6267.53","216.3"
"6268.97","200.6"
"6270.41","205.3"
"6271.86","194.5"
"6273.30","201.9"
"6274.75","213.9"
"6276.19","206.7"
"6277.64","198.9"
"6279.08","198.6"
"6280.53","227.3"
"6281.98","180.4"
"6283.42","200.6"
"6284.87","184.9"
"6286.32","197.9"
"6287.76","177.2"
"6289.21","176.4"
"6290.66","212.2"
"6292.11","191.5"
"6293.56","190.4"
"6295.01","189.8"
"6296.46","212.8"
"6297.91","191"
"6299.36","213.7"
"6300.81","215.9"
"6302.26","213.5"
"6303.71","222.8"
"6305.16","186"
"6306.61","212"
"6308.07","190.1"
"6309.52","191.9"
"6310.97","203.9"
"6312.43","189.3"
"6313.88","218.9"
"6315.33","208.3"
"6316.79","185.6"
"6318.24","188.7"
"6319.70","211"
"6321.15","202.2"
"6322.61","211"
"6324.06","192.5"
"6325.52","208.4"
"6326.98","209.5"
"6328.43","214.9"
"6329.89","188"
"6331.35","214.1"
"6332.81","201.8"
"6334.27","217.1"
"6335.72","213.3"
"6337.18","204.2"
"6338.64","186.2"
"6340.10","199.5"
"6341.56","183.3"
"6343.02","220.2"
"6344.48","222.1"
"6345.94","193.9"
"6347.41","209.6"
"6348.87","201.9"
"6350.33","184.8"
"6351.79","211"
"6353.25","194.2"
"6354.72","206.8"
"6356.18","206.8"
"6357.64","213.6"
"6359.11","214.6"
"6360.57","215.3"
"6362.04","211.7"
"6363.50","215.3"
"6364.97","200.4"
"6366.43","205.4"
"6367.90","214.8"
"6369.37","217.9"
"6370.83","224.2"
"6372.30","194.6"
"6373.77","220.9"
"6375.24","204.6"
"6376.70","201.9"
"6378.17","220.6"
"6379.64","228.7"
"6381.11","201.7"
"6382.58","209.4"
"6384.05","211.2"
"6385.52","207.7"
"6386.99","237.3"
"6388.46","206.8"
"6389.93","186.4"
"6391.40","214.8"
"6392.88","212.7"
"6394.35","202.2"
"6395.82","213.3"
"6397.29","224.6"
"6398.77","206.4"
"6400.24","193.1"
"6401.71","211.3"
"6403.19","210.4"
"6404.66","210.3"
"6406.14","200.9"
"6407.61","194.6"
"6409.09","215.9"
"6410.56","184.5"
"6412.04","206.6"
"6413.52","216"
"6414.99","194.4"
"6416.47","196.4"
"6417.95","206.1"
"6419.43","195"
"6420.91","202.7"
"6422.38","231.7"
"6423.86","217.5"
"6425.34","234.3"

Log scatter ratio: 0.7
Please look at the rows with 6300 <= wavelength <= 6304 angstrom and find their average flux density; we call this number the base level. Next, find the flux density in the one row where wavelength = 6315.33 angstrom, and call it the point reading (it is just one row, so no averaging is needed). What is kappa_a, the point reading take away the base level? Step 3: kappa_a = -9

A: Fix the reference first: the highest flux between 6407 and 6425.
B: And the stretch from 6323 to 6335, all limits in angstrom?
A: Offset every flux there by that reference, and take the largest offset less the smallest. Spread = 29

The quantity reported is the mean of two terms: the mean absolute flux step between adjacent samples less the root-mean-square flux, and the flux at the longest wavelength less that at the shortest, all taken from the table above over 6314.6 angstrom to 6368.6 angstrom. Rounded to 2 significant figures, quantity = -93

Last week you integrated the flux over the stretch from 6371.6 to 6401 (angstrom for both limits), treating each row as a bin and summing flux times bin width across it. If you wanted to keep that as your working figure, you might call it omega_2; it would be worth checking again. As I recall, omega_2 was 6174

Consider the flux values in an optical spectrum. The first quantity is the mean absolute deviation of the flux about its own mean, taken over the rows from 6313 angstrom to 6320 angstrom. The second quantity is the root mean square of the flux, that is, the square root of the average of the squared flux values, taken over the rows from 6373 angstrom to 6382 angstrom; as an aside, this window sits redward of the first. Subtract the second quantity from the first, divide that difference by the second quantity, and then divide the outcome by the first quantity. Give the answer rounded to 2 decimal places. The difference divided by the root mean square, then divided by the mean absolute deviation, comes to -0.08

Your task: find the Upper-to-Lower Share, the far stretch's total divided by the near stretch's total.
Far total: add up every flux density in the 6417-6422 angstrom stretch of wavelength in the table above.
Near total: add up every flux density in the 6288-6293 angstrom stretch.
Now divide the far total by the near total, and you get 1.04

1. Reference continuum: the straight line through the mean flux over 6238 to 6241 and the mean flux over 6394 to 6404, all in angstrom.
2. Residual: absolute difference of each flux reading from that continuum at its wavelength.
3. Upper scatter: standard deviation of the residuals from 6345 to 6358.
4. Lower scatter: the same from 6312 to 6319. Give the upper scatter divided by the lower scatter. 1.3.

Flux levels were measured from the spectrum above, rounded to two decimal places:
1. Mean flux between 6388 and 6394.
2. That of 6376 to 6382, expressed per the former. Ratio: 1.04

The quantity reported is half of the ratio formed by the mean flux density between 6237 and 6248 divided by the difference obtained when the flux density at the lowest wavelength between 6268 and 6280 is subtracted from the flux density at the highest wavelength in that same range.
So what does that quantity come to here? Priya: -49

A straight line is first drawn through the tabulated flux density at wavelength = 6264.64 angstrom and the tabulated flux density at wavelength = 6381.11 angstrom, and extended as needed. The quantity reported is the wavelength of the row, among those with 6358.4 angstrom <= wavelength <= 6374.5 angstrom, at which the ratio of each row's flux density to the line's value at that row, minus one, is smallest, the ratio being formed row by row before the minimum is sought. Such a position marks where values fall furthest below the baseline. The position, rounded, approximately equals 6372.30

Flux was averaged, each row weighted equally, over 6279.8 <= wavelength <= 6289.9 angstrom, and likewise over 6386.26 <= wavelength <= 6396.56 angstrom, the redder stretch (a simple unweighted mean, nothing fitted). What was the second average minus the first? 18.4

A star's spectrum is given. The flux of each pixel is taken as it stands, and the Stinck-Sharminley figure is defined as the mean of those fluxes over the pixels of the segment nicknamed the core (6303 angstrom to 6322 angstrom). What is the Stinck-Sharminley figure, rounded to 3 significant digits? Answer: 201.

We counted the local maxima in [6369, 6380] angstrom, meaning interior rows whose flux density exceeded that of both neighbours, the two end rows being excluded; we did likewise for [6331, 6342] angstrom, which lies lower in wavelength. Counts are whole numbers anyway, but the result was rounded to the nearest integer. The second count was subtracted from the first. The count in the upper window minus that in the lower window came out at 0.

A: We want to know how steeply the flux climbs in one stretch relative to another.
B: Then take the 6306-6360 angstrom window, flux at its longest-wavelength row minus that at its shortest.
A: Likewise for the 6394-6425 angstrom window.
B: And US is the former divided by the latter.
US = 0.2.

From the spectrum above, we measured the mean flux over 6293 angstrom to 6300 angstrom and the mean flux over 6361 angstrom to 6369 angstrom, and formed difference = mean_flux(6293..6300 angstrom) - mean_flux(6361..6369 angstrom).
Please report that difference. -10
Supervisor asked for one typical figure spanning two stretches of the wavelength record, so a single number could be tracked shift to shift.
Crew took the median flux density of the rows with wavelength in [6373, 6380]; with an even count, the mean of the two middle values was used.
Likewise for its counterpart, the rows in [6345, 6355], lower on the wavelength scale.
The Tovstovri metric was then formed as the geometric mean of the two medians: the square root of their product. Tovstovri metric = 211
